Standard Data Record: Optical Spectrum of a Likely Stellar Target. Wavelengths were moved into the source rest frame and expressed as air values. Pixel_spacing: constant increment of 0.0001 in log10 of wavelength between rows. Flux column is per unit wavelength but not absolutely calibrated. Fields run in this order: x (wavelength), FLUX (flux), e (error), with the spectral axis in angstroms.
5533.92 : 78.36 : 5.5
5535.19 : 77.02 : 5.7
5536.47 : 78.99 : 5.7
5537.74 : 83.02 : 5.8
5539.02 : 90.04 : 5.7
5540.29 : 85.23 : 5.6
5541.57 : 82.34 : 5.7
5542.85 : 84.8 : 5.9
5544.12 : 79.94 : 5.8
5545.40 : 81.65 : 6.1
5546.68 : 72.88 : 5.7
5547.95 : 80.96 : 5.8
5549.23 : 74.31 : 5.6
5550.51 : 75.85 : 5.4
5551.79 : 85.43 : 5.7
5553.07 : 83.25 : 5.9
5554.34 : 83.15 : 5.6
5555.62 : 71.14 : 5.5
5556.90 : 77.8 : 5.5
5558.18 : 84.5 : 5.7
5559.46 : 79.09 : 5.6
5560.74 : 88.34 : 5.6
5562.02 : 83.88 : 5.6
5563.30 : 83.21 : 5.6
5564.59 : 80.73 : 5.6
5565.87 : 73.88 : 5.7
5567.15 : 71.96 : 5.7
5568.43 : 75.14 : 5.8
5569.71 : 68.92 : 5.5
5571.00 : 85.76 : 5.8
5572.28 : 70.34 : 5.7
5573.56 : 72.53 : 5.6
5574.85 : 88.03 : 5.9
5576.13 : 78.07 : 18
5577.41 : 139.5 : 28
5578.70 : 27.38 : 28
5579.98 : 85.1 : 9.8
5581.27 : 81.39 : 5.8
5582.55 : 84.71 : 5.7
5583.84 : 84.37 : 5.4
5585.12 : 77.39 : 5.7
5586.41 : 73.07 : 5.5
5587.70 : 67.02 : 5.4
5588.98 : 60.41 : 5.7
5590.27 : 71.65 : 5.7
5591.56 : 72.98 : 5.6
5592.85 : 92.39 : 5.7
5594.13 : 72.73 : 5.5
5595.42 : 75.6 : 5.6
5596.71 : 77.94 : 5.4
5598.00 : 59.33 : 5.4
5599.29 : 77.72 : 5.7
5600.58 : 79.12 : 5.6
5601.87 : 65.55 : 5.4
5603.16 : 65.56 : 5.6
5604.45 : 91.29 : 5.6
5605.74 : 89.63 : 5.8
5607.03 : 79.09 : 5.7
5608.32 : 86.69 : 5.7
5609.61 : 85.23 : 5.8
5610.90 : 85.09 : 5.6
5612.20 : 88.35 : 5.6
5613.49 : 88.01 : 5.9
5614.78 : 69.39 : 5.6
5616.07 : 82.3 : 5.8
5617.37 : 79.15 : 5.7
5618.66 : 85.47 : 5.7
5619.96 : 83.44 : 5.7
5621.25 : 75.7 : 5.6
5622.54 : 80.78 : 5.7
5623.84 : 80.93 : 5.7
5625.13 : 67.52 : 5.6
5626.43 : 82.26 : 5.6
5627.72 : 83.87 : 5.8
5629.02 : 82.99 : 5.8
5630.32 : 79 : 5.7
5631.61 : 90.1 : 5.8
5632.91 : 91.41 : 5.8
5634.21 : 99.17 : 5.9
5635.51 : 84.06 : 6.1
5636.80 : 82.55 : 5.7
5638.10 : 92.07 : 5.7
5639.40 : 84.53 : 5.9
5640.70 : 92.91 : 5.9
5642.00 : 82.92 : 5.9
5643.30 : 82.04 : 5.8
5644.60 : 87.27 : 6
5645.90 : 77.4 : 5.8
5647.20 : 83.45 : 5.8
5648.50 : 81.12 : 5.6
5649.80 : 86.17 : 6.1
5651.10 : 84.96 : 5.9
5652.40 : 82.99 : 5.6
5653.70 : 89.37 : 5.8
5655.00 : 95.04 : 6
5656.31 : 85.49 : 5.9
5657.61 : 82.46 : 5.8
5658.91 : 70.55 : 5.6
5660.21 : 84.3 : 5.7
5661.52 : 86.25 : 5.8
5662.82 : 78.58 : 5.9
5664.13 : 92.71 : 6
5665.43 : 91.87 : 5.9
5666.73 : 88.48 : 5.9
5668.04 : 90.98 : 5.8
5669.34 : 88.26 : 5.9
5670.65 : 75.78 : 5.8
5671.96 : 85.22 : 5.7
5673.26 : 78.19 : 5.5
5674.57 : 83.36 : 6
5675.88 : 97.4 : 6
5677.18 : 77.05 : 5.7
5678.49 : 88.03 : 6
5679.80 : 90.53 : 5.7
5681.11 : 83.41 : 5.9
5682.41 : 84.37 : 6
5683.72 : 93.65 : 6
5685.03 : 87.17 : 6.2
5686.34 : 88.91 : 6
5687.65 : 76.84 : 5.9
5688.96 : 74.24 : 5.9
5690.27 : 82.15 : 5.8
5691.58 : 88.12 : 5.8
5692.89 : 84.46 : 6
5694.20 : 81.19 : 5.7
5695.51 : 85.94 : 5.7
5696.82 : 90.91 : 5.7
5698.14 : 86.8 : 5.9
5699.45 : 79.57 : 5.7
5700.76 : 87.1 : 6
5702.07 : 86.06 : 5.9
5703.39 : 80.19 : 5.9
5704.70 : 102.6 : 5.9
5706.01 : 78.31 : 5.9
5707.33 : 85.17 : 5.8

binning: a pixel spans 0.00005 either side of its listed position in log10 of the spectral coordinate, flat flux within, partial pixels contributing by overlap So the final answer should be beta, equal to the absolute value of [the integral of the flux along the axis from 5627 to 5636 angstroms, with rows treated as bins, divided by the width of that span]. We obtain 87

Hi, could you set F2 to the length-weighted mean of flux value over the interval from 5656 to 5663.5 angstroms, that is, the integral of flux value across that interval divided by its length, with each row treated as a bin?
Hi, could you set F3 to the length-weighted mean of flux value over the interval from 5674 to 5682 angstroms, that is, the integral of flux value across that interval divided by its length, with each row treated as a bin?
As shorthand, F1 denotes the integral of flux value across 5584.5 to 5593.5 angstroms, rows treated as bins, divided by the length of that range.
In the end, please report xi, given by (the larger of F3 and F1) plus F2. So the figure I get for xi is 168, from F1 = 74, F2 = 81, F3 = 87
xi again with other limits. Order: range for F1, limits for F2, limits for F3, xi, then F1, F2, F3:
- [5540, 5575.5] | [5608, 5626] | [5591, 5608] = 161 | 79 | 81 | 77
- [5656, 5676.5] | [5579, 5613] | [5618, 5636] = 163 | 85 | 78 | 83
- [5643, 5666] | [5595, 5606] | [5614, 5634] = 160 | 85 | 75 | 81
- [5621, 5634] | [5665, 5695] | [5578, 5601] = 167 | 82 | 85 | 73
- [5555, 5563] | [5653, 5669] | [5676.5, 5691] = 171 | 81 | 86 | 84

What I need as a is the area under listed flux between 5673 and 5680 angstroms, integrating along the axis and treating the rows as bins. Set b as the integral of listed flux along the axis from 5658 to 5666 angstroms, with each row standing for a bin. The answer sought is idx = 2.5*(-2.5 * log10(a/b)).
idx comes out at 0.30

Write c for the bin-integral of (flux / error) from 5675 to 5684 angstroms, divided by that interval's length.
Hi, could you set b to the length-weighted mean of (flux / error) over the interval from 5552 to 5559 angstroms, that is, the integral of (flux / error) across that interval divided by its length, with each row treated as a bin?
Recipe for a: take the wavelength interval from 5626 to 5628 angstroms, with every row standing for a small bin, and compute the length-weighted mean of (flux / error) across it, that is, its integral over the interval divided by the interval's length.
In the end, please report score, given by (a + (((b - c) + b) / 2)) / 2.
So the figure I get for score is 10.7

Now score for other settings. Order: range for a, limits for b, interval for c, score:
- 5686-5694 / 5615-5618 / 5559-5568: 10.3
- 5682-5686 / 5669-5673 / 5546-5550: 11.1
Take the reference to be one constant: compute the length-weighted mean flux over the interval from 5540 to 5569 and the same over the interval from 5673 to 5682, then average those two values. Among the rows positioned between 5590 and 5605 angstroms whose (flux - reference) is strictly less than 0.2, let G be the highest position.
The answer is 5603.16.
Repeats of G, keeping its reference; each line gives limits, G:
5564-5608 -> 5607.03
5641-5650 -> 5648.50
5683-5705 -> 5703.39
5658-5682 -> 5677.18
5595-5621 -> 5617.37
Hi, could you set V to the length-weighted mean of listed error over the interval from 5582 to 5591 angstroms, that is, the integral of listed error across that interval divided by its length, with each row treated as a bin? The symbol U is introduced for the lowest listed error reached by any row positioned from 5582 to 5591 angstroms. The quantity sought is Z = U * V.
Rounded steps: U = 5.40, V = 5.6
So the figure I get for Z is 30.1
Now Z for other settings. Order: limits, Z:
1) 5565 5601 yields 42.2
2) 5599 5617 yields 30.6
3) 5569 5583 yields 62.2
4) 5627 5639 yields 33.1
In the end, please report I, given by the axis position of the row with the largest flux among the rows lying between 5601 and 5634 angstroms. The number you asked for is 5632.91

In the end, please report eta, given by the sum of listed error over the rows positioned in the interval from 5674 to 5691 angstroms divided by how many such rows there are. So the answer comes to 5.9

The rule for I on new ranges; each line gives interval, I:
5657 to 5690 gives 5675.88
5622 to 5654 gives 5634.21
